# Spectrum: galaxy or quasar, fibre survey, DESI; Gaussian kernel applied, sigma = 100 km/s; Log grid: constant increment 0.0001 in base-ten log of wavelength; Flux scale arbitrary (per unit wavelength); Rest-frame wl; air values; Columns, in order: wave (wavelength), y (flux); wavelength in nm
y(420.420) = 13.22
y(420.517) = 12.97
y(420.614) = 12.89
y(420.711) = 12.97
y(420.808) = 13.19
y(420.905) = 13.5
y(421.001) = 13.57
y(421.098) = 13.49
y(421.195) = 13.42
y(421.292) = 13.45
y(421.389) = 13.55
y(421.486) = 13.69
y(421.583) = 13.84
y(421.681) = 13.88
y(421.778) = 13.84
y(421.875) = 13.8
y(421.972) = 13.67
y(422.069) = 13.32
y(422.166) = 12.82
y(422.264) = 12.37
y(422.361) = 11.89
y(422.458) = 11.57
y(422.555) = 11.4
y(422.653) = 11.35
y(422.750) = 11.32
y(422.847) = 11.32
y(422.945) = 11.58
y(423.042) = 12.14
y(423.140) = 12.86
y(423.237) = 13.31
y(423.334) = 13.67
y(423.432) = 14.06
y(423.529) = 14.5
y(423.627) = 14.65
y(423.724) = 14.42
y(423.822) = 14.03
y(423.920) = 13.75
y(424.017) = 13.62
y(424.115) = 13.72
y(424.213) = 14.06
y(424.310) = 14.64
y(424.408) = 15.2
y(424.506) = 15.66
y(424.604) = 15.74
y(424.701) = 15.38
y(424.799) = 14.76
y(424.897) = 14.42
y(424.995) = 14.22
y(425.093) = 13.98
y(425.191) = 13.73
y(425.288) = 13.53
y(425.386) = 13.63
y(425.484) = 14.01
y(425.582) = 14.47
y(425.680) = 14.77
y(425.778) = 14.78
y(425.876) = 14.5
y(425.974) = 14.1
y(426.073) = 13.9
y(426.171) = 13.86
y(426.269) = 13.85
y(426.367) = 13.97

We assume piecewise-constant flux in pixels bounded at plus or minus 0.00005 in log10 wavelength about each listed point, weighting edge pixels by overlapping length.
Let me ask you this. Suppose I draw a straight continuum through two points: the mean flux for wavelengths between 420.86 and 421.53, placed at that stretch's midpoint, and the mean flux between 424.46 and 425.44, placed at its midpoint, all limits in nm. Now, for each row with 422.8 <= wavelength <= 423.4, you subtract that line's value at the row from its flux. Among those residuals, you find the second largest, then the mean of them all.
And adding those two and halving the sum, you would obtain -1.1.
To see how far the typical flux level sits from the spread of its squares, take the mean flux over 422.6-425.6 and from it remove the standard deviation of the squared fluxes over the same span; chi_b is -18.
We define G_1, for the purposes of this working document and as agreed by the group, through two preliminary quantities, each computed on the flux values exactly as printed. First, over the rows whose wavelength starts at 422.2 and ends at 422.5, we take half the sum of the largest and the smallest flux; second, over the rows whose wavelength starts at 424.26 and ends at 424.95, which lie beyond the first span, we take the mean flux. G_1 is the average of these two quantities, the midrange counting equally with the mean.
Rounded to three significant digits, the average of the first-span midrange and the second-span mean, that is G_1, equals 13.5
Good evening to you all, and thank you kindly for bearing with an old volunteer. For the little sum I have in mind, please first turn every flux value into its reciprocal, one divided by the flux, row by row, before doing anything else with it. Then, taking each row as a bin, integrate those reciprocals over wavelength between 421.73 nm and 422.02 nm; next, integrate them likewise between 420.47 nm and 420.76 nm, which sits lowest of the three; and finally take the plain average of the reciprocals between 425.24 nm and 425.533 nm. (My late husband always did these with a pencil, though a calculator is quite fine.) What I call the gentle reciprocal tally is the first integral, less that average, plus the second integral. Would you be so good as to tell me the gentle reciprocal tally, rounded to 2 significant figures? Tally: -0.029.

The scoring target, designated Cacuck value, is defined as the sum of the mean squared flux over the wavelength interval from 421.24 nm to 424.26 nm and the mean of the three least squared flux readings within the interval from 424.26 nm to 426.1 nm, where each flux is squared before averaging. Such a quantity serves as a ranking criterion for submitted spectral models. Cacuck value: 360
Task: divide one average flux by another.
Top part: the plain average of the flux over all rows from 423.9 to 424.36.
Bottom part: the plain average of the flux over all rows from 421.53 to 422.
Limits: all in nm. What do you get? 1.01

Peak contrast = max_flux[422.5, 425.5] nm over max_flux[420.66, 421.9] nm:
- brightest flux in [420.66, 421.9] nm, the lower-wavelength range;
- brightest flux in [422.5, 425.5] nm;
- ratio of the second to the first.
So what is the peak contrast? 1.13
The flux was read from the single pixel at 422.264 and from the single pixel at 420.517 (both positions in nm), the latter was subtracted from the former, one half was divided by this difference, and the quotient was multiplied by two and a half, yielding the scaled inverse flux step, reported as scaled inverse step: -2.1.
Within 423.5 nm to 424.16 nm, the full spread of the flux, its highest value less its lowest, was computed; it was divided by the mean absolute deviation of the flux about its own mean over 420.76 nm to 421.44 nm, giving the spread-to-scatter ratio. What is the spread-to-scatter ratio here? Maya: 12.1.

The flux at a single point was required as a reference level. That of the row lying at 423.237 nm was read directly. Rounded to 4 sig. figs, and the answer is 13.31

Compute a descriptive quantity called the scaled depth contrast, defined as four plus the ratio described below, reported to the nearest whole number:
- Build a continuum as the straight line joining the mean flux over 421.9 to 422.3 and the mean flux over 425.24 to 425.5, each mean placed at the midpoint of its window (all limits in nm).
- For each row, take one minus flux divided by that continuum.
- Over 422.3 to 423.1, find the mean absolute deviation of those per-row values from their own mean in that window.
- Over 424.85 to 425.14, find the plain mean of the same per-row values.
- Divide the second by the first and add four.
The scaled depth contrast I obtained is 2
